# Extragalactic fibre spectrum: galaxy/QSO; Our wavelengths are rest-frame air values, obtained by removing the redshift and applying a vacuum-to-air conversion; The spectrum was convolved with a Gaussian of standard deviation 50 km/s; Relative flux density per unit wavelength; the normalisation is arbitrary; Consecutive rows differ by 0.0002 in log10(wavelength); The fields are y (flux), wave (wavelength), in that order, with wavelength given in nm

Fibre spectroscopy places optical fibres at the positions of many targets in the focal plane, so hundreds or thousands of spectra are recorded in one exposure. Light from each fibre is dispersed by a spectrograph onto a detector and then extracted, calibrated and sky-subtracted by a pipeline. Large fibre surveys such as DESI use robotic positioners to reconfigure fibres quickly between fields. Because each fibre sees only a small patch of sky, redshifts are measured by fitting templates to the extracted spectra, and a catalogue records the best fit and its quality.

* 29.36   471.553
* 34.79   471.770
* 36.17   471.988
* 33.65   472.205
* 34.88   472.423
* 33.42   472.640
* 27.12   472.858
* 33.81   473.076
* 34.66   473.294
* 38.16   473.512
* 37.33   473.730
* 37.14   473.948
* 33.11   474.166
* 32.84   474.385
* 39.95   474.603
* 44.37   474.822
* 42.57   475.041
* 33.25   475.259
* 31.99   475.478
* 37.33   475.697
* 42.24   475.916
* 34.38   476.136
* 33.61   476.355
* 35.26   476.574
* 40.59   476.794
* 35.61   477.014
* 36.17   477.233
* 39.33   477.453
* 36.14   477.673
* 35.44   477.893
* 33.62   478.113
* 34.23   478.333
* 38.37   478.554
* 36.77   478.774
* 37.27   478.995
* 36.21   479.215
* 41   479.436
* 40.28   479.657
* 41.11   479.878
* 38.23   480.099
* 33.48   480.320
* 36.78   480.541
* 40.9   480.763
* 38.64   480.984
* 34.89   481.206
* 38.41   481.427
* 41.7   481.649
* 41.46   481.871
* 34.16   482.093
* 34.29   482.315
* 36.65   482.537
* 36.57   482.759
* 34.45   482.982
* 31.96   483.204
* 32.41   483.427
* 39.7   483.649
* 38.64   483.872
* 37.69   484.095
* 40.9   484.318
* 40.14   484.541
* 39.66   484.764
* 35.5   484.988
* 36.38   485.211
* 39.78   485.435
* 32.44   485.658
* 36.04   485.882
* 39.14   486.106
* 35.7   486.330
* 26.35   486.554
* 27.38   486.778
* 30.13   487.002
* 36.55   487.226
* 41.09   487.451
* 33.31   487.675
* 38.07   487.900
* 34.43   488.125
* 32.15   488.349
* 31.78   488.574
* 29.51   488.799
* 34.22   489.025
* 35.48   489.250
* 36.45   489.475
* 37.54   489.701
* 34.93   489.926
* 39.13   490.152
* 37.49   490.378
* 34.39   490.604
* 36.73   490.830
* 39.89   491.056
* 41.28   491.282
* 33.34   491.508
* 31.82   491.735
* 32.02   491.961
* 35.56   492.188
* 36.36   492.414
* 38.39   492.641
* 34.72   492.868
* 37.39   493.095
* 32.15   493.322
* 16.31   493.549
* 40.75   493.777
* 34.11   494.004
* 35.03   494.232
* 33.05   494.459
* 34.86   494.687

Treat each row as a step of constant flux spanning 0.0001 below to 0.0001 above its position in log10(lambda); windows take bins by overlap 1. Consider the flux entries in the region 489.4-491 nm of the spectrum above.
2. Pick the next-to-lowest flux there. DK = 34.93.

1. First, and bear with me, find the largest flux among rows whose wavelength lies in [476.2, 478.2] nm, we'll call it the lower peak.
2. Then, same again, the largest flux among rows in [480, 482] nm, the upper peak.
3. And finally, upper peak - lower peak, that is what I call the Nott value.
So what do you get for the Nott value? 1.1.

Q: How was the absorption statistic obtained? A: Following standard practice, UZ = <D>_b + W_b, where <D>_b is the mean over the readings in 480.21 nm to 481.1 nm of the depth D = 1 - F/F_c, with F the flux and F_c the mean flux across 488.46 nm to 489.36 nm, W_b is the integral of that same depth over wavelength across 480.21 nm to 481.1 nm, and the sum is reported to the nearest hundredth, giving -0.27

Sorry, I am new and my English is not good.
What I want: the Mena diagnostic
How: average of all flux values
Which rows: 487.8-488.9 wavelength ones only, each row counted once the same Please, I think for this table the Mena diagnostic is 33.2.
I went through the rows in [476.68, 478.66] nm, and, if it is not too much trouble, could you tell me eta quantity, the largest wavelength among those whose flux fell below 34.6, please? 478.333 nm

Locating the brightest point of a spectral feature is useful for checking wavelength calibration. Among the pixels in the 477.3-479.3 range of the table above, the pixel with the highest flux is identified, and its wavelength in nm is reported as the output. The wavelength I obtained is 477.453 nm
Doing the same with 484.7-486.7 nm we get 485.435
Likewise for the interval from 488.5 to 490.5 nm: 490.152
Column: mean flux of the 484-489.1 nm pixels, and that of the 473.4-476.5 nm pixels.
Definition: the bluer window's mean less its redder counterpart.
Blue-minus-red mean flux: 1.9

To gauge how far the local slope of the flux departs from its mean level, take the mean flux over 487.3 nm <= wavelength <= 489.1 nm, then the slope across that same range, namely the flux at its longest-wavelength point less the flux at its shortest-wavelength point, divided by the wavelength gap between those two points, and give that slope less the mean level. -38.7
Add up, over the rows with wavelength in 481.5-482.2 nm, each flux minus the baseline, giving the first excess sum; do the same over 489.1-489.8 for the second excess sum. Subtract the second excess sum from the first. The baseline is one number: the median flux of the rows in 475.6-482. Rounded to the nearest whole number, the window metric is 8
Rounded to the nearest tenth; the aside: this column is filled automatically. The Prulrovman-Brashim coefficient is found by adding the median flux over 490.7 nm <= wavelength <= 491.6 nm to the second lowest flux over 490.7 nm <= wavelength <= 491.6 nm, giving 75.0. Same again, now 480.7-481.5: 76.9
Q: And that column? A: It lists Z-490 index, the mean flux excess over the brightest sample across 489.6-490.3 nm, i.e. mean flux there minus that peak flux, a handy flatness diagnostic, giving -1.9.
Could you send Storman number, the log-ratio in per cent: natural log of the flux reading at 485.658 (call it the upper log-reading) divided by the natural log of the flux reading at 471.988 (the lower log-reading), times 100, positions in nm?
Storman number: 97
